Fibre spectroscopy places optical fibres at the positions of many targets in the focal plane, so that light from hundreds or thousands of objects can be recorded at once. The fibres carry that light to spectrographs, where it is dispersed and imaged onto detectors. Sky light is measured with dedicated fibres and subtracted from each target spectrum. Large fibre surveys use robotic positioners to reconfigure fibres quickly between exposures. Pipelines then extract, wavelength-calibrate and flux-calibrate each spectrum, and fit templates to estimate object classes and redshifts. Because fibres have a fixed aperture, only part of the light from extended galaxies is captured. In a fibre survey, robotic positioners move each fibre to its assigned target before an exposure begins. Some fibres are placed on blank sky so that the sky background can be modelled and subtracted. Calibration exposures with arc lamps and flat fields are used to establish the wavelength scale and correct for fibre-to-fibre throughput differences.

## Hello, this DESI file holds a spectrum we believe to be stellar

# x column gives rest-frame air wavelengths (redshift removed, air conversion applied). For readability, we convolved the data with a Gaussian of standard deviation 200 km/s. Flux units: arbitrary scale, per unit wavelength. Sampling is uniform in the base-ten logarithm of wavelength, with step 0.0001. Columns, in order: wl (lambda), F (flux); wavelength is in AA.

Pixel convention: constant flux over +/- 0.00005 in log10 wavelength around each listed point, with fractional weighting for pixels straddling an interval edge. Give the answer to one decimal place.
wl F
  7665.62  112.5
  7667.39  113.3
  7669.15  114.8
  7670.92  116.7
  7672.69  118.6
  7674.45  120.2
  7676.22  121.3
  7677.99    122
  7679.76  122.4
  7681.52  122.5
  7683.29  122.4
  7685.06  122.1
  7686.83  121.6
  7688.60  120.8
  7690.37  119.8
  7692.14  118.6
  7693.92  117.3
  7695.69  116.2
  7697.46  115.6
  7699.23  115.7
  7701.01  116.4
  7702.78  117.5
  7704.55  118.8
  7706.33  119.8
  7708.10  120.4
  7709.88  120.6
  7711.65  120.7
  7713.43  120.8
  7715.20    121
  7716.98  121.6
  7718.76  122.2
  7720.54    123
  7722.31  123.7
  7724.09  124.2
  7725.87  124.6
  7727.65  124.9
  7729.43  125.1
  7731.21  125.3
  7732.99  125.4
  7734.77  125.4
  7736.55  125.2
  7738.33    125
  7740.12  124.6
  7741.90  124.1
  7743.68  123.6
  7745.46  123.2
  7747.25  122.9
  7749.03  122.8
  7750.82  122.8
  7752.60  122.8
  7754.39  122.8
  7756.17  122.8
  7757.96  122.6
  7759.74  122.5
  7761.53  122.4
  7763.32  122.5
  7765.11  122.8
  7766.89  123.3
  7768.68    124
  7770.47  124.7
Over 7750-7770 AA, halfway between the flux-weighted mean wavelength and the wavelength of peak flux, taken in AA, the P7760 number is 7764.2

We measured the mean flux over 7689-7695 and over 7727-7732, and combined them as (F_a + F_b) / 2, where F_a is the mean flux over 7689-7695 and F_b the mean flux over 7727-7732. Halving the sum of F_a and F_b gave 122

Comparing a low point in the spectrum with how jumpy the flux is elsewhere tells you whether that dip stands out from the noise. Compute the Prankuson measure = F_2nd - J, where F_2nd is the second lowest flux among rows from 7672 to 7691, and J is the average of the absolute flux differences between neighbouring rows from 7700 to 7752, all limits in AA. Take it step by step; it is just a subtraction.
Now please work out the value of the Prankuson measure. 119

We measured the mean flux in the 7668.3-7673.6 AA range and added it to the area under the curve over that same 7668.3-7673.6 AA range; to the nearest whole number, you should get 735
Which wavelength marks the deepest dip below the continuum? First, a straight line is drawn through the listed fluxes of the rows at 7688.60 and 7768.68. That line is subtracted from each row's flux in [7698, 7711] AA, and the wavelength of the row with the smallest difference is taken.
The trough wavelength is 7699.23 AA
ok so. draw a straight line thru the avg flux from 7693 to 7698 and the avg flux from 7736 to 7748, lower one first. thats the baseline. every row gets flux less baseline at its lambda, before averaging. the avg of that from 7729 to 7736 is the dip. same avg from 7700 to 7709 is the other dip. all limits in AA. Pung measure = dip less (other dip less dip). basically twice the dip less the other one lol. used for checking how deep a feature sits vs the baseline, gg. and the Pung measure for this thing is 5.0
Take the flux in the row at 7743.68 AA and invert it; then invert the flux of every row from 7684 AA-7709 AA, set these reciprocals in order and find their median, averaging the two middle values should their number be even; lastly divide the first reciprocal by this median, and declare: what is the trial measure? 0.96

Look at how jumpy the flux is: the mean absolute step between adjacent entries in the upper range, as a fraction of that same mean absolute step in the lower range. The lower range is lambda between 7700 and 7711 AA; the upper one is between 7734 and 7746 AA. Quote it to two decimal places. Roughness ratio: 0.44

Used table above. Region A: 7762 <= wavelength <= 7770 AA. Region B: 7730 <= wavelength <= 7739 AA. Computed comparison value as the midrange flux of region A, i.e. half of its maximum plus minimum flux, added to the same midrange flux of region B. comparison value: 248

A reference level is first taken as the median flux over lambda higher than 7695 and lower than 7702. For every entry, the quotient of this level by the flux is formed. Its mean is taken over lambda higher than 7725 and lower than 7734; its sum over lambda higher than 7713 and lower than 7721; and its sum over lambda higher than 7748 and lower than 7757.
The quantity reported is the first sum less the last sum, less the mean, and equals -0.89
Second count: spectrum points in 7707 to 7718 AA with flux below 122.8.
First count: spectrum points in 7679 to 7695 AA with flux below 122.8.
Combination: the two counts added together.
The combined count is 15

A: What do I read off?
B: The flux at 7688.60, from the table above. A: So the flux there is 120.8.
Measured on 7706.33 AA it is 119.8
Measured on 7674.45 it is 120.2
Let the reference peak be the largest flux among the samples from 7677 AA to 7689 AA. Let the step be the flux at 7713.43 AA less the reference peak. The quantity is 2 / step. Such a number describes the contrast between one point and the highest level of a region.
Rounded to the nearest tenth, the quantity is -1.2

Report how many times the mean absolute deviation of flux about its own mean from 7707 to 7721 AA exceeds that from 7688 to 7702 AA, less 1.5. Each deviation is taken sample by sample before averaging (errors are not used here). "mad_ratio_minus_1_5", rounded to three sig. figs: -1.05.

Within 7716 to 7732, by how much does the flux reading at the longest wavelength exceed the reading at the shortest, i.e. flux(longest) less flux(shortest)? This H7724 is 4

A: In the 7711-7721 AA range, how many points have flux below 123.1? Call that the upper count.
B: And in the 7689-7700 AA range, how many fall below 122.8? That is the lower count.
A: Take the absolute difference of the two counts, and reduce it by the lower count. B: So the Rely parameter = -6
